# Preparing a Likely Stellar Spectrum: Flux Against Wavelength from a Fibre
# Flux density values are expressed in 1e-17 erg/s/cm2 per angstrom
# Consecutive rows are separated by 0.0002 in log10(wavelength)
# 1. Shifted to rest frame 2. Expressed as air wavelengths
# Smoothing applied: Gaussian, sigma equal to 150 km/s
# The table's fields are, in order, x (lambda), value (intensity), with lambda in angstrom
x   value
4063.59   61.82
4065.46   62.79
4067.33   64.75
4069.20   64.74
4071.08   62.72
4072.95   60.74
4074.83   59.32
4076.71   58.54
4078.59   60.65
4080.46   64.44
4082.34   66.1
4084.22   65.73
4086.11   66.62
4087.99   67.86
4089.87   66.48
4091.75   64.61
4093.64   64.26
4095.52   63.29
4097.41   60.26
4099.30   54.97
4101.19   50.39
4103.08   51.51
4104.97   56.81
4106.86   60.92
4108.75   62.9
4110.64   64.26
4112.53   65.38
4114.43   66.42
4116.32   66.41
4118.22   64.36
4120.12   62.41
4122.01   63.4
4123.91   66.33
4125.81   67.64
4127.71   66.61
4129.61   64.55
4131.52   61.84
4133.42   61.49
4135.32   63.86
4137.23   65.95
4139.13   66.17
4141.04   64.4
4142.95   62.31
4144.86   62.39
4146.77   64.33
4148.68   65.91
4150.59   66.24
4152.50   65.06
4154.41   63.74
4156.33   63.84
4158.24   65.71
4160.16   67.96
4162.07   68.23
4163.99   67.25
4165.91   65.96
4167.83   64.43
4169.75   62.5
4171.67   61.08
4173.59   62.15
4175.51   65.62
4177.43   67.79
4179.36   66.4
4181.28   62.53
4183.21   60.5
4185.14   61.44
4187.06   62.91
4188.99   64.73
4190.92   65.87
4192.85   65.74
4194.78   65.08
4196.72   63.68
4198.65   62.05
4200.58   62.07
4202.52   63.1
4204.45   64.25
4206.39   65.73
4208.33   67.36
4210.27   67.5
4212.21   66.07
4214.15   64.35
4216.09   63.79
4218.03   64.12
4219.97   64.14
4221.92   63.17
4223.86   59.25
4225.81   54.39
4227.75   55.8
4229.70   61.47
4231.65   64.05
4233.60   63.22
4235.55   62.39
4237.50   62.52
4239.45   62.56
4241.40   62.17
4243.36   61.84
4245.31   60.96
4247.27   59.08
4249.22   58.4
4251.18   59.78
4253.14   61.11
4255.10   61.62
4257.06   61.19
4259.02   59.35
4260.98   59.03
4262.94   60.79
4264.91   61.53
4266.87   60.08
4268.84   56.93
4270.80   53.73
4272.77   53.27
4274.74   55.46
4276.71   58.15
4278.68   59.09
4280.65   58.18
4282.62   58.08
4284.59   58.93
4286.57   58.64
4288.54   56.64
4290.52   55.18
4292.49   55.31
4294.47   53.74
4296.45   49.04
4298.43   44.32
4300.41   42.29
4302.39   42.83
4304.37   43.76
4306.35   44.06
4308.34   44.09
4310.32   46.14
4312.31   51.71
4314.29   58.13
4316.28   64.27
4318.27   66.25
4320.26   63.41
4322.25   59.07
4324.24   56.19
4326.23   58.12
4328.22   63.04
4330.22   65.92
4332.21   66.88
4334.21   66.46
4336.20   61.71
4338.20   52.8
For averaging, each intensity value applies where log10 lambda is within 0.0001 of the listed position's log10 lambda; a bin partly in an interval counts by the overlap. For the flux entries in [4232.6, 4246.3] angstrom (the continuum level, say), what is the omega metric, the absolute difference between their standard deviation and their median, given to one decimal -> 61.7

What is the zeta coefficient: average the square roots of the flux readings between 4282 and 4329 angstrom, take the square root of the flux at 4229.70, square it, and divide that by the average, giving 8.4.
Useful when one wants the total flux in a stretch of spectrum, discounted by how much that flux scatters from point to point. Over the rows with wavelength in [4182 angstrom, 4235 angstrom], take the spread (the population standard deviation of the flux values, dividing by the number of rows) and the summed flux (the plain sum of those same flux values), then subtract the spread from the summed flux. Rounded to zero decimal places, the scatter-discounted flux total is 1703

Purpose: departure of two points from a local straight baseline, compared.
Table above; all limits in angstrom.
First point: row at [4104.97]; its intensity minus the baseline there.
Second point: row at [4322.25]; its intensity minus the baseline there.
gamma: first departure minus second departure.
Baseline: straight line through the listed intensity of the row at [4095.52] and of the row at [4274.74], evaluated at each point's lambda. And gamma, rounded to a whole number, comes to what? -12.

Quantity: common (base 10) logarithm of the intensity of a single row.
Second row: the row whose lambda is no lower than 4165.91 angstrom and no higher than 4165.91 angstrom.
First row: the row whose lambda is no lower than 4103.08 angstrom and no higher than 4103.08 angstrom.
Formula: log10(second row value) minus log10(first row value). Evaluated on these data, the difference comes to 0.11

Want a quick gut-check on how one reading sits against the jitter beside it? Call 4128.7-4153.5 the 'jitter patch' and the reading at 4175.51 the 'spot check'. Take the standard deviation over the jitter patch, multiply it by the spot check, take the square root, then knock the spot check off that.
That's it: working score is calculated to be -55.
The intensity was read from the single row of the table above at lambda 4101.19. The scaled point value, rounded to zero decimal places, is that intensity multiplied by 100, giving 5039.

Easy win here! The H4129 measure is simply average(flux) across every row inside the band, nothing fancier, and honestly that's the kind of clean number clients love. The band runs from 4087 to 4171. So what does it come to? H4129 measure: 64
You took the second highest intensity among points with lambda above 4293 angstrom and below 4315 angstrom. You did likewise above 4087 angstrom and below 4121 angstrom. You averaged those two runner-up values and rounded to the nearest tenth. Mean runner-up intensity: 60.1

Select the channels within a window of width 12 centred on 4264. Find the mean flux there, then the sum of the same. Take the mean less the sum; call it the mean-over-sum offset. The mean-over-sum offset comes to -298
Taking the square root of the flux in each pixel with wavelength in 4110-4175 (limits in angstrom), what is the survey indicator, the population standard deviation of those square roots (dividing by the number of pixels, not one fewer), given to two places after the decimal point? 0.12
